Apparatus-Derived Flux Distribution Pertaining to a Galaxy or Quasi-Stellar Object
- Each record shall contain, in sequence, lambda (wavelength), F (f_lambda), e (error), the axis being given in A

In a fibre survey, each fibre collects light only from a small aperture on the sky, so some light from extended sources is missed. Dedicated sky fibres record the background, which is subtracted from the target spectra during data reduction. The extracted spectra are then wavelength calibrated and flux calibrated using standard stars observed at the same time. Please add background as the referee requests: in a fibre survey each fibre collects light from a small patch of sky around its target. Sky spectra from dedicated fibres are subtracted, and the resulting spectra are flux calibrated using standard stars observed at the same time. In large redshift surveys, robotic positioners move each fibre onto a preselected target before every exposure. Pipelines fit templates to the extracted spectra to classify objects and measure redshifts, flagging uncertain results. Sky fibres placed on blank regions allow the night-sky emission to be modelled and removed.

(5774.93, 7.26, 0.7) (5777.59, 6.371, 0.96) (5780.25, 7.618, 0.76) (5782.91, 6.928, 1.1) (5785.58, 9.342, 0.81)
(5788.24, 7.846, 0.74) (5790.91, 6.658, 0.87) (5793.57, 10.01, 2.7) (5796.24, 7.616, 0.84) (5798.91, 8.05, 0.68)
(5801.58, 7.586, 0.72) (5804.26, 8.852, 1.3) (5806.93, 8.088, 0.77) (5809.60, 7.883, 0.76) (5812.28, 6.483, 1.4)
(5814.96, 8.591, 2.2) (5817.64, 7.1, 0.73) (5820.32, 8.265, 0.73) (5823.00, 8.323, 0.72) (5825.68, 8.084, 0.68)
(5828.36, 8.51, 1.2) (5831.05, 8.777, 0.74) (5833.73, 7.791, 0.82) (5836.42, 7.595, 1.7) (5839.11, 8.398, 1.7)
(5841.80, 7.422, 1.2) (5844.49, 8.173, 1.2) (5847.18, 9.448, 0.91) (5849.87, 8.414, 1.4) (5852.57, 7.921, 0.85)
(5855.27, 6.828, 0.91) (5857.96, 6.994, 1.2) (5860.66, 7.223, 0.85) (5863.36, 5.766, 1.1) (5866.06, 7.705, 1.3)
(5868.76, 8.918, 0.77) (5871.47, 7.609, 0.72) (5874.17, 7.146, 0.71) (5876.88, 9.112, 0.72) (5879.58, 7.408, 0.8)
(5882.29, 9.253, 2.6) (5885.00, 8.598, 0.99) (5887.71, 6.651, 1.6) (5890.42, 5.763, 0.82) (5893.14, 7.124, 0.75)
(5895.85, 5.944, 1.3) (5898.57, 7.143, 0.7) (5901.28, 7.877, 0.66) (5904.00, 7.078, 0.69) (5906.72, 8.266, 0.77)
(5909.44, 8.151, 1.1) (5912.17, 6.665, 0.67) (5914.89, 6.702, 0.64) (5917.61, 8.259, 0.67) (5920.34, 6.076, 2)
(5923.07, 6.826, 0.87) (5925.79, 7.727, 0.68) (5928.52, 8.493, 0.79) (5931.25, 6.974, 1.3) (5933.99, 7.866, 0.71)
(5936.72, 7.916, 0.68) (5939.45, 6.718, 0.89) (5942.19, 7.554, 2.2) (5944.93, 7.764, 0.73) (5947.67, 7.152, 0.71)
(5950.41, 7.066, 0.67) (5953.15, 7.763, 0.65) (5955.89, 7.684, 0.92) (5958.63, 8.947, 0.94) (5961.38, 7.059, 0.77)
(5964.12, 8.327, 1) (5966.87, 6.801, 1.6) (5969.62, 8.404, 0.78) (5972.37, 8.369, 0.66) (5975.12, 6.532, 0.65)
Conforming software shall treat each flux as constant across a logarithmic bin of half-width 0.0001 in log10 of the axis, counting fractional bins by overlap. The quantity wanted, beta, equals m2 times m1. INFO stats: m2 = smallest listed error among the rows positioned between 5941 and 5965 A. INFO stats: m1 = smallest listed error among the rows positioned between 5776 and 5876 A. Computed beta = 0.442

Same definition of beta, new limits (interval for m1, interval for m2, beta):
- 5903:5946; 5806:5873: 0.435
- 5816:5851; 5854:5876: 0.483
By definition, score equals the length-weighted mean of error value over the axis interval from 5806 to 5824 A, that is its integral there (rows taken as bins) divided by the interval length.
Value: 1.06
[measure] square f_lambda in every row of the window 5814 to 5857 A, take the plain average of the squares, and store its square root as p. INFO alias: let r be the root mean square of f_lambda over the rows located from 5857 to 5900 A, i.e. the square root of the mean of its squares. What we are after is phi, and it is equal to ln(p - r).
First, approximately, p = 8.13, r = 7.48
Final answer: -0.4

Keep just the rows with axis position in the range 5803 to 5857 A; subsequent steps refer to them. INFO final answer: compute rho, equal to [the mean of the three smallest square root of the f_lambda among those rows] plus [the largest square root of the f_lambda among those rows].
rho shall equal 5.68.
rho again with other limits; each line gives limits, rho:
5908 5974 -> 5.54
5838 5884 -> 5.63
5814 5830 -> 5.73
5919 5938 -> 5.49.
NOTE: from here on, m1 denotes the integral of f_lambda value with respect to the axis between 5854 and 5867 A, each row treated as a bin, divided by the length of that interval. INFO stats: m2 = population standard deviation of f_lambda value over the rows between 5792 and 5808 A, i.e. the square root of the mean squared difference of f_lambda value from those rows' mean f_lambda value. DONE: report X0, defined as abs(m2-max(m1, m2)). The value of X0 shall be 6.0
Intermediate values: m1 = 6.9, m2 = 0.85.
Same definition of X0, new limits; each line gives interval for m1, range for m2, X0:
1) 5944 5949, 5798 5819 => 6.7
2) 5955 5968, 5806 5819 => 7.0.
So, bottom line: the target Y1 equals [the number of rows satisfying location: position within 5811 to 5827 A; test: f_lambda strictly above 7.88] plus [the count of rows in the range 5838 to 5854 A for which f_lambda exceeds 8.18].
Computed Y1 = 7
